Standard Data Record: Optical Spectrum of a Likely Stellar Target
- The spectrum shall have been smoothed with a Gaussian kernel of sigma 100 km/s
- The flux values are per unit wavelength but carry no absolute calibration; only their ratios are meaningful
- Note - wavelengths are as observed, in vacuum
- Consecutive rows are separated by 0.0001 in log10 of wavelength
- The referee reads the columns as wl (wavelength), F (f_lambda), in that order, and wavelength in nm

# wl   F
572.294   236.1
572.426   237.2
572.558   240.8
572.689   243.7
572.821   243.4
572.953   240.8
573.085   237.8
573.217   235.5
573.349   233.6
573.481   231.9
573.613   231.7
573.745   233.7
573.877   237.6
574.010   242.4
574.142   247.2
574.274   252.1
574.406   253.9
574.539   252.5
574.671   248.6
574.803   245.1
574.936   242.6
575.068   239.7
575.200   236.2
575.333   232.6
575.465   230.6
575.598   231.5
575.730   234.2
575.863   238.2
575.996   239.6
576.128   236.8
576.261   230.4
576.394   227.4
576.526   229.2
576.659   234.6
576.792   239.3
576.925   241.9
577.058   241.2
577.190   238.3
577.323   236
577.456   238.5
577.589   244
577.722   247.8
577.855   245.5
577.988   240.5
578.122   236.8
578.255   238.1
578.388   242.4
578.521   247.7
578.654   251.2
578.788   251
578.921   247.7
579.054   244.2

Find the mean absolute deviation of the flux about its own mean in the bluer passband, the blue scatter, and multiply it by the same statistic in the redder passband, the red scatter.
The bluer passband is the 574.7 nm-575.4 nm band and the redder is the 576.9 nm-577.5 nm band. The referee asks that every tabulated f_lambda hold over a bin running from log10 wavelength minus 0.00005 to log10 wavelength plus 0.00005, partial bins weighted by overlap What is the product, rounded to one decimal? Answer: 7.3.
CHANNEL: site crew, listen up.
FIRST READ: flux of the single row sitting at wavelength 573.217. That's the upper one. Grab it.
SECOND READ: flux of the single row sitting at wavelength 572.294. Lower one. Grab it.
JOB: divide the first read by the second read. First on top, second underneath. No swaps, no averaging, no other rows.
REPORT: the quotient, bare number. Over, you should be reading 0.997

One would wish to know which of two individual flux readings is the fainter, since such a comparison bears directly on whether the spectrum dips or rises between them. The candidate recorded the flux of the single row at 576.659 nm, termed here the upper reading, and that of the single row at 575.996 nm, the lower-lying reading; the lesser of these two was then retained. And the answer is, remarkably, 235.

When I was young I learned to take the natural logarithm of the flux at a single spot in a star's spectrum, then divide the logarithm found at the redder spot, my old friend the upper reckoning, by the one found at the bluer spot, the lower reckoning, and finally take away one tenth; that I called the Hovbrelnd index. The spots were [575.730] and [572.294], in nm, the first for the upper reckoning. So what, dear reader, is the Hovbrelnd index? 0.8985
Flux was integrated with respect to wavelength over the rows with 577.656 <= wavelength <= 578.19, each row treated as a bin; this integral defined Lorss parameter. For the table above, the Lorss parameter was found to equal 129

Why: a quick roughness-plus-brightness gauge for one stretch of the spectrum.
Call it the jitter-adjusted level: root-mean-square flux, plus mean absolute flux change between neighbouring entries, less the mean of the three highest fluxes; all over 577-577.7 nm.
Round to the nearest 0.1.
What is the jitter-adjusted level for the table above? 1.7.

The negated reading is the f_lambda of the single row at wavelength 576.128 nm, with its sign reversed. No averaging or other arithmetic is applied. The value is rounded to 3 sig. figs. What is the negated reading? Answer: -237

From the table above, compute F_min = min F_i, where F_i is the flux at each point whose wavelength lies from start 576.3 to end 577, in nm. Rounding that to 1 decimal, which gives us 227.4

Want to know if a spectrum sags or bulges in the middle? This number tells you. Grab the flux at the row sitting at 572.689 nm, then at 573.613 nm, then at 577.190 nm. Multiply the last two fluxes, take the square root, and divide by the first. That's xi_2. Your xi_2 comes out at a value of 0.96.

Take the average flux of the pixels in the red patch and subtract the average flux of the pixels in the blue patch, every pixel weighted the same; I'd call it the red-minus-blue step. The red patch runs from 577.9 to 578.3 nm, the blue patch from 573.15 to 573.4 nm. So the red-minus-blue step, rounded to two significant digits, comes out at 3.9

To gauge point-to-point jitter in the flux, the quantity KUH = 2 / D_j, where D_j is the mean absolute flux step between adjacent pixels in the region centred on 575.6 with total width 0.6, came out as 0.83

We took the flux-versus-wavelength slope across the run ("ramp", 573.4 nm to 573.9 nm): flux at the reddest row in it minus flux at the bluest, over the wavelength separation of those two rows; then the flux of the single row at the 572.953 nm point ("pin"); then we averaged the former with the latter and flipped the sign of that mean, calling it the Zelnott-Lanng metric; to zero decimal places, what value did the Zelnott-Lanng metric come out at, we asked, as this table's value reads -128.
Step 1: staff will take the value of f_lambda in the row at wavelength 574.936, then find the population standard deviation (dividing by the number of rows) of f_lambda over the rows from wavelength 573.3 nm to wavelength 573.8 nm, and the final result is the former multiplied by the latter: 225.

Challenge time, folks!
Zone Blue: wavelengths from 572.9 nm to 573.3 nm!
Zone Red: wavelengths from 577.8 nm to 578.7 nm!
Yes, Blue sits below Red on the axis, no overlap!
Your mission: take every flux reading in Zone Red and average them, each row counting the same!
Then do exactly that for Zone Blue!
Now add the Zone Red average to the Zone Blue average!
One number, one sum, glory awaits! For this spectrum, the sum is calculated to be 481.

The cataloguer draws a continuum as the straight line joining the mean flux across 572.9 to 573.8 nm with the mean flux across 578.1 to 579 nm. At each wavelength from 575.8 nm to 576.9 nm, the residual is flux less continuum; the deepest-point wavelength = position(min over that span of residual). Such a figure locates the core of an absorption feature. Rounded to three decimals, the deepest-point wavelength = 576.394 nm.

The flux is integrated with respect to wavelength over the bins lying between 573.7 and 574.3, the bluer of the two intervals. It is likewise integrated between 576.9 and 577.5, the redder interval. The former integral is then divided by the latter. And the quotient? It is 1.01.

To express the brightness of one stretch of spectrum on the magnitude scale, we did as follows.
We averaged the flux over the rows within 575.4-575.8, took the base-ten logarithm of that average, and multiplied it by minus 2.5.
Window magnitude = -5.914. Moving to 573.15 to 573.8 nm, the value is -5.920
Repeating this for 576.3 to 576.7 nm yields -5.906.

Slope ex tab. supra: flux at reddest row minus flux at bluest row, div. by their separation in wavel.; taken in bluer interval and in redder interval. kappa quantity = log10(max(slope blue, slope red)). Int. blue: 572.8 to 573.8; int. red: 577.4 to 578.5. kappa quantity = 0.62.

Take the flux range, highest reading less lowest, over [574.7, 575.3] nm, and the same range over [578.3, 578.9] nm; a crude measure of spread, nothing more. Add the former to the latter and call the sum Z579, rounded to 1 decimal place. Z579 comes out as 17.7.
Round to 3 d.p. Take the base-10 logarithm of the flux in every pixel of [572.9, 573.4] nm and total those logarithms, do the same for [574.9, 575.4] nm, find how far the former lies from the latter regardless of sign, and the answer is 0.006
